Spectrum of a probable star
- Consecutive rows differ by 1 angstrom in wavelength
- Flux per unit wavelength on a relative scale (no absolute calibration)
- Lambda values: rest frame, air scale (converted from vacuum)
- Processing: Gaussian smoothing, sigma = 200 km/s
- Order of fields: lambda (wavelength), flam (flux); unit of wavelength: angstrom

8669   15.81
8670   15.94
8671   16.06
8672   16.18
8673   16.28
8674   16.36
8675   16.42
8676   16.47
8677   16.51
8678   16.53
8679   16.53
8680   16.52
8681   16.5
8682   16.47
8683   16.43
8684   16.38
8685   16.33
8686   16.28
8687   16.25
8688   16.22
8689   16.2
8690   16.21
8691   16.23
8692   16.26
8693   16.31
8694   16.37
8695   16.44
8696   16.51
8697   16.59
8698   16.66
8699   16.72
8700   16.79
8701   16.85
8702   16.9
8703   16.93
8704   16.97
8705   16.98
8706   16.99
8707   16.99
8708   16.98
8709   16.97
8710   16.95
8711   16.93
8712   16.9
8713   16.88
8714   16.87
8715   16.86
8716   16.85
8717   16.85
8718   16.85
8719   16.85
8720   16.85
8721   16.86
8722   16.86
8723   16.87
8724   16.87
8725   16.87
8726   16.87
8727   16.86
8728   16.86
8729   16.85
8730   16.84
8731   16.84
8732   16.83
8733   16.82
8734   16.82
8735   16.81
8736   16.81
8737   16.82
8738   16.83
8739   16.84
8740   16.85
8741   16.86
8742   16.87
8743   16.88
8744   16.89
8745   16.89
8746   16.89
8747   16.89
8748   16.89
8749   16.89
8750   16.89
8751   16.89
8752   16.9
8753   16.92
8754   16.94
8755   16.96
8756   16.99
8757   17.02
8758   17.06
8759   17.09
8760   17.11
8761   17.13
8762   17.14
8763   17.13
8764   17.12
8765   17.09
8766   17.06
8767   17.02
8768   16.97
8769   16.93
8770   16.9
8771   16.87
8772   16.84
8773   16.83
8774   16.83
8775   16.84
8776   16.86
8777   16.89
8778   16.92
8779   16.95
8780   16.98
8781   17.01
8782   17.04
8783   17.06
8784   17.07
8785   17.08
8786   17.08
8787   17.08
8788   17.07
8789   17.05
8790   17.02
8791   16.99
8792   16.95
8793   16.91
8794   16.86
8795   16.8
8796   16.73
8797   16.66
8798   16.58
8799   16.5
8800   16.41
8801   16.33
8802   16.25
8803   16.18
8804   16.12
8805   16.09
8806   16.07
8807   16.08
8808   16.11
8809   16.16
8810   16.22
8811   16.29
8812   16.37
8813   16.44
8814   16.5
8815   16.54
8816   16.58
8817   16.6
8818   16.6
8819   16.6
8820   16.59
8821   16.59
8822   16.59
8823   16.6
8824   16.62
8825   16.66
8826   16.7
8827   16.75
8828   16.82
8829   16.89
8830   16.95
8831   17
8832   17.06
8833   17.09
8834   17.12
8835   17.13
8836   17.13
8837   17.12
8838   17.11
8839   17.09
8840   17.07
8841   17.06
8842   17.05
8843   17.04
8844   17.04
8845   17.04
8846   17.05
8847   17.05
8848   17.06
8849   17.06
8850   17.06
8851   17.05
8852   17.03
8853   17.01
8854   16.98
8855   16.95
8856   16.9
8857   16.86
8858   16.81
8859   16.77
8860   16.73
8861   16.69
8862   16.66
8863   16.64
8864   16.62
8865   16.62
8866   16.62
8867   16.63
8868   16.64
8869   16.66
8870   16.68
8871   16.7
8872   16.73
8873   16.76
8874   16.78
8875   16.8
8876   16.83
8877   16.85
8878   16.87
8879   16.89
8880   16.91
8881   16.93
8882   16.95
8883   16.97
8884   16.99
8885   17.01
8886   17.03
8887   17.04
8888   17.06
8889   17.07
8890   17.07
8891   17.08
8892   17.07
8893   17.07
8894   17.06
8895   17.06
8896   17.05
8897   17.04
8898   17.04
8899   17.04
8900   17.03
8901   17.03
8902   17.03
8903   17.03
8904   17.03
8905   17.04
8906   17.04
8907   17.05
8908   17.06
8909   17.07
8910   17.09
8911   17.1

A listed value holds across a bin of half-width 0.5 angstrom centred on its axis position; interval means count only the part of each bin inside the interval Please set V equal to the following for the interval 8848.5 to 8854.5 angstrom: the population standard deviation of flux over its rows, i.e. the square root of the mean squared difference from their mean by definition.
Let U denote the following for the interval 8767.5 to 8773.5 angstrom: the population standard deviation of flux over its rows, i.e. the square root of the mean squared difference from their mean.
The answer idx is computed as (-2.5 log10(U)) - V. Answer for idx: 3.2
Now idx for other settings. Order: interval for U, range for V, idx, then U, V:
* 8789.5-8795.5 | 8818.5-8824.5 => 2.8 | 0.075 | 0.01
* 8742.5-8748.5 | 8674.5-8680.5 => 6.0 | 0.004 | 0.04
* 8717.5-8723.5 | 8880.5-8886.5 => 5.3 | 0.007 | 0.03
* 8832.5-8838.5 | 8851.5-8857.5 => 4.6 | 0.014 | 0.06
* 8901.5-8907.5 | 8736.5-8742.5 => 5.3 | 0.007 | 0.02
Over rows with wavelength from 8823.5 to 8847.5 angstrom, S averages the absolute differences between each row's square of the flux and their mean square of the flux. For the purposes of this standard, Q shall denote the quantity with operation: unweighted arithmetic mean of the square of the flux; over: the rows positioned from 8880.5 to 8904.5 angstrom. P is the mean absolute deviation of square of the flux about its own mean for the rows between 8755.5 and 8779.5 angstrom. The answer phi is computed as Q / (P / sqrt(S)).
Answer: 181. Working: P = 3.3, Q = 290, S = 4.2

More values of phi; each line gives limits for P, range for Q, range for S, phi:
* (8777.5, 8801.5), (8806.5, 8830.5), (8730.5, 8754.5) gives 47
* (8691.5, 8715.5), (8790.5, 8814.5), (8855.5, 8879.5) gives 69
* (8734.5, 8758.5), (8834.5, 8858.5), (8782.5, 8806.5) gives 641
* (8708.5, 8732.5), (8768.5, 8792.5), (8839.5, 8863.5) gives 754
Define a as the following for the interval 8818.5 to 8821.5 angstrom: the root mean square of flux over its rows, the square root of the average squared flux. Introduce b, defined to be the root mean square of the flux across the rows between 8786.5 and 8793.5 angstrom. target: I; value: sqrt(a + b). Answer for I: 5.80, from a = 16.6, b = 17.0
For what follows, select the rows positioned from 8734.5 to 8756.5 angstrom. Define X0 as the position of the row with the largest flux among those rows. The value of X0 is 8756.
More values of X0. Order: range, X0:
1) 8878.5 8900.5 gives 8891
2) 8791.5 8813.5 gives 8792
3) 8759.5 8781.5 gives 8762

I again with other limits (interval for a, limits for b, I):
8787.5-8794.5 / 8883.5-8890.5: 5.83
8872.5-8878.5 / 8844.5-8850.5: 5.82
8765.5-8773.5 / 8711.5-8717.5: 5.81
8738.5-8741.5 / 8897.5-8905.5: 5.82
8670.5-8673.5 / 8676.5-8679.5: 5.72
